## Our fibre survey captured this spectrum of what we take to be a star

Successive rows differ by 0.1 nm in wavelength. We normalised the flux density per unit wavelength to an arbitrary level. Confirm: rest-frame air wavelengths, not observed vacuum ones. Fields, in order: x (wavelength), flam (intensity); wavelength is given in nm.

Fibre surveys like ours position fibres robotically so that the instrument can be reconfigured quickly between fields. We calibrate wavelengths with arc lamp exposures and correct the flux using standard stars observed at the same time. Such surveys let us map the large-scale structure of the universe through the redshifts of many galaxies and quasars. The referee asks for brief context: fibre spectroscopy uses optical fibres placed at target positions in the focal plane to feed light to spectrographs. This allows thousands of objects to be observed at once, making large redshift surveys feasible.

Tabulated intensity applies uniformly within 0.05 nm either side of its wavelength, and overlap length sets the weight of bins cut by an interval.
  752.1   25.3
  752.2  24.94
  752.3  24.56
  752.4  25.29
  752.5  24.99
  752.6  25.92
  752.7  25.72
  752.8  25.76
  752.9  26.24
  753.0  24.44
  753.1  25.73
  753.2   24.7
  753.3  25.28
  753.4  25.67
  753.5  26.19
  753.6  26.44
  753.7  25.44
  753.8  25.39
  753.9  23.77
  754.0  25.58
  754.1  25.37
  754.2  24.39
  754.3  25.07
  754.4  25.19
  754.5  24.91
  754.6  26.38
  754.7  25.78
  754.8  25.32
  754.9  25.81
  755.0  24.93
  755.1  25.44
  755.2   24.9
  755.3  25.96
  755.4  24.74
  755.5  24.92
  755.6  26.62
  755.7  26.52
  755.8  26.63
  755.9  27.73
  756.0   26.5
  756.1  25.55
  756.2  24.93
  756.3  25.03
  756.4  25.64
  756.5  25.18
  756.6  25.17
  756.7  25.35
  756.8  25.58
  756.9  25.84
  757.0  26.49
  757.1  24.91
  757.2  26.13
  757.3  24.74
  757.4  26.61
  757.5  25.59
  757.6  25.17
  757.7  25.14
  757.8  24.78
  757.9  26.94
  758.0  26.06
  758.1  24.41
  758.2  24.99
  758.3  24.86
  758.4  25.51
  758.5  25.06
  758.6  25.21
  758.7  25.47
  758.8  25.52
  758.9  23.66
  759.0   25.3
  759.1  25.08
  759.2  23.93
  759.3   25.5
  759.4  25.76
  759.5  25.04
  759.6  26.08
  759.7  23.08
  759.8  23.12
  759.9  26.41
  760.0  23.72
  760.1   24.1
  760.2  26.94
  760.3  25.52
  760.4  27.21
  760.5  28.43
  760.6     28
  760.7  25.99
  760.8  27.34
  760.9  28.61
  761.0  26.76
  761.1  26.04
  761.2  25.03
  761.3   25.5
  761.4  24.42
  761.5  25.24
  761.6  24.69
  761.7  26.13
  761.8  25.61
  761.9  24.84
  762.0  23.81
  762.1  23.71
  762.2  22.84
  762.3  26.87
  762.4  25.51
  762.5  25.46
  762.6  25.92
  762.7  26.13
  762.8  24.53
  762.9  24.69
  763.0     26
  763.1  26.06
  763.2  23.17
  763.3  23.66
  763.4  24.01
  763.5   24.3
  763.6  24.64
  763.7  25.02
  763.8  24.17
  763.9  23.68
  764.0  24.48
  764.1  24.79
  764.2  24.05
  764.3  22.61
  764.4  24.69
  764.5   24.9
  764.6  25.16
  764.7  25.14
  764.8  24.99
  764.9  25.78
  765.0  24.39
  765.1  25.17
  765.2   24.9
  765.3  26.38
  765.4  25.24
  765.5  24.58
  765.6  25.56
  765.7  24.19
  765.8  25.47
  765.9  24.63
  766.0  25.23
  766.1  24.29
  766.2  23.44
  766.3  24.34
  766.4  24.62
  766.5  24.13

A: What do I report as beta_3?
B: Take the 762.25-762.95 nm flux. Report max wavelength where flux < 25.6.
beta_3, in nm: 762.9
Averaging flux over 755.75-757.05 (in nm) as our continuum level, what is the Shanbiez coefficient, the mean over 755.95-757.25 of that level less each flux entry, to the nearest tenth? 0.3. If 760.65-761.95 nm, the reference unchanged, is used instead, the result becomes 0.0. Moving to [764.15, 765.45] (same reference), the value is 0.9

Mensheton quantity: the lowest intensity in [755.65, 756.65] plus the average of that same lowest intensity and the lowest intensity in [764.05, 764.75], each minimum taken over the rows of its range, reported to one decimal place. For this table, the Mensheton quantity 48.7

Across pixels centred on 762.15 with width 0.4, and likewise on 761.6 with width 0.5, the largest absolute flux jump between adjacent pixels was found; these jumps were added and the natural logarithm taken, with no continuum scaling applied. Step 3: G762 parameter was 1.70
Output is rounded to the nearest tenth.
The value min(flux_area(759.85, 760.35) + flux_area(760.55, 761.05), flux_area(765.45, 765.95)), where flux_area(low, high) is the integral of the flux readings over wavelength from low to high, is 12.4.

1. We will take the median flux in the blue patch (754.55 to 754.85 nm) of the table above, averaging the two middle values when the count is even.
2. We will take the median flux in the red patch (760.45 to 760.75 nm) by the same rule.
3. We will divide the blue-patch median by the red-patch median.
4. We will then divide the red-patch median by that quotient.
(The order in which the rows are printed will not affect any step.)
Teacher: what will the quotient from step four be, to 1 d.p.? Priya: 30.4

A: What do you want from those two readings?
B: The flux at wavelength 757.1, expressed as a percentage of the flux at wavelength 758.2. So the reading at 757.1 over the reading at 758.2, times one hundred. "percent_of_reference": 100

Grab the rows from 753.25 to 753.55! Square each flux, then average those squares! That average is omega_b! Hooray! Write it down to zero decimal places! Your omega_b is 661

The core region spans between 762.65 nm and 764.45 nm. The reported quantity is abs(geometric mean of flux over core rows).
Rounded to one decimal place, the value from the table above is 24.5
